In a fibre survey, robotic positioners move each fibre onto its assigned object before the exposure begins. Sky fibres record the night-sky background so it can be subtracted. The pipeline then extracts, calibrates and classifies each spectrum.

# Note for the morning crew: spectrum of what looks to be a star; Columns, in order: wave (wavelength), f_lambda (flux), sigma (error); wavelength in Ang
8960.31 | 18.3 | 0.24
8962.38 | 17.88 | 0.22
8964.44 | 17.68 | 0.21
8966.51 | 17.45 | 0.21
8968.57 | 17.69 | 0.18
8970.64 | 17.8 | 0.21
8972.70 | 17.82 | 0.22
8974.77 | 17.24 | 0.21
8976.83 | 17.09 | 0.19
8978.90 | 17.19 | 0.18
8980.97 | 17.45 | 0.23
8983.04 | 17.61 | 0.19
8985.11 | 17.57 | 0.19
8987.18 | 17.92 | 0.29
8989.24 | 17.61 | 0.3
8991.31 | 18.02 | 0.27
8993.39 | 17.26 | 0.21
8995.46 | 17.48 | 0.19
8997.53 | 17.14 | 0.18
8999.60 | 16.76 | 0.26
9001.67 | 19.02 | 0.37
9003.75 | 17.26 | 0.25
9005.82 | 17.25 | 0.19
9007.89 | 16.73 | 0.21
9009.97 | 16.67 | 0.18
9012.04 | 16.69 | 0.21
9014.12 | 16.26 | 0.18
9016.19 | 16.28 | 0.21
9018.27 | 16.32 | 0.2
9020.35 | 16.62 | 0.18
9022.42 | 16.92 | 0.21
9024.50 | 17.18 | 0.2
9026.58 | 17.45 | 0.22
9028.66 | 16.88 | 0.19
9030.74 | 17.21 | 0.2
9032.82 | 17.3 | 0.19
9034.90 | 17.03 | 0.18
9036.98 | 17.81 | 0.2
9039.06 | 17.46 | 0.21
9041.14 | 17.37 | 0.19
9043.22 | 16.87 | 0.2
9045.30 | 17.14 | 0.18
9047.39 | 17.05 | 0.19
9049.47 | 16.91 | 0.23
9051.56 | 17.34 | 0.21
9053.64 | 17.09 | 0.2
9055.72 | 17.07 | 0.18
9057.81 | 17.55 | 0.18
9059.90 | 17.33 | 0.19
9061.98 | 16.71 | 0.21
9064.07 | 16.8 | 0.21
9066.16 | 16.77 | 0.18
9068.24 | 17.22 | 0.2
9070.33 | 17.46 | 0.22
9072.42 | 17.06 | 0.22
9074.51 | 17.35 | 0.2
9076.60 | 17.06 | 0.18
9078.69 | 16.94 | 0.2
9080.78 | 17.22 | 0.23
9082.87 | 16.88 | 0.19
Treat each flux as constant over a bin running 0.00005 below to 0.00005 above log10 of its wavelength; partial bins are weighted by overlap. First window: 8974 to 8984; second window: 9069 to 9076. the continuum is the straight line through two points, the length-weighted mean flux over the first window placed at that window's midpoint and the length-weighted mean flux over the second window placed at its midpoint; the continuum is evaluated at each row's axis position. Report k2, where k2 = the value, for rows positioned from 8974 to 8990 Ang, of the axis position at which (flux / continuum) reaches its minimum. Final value 8976.83 Ang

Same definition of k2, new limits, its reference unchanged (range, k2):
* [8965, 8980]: 8976.83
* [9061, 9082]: 9061.98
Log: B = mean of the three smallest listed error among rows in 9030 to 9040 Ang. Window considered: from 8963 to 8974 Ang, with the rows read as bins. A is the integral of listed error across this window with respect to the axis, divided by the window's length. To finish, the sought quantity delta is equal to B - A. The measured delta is -0.017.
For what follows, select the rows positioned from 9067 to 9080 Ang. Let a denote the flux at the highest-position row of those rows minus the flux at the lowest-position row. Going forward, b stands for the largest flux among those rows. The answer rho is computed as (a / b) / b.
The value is -0.0009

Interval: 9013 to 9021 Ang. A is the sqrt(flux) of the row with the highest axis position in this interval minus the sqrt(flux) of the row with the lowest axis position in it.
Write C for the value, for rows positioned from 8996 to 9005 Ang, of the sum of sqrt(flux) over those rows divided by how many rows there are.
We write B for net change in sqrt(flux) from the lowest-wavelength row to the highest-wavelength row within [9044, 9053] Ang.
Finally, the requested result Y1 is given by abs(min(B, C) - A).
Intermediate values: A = 0.04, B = 0.024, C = 4.19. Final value 0.020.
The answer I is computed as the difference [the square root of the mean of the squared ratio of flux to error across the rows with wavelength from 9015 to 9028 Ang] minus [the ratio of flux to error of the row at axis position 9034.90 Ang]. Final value -12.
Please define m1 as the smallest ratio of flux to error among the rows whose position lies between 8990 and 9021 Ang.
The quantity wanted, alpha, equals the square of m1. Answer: 2643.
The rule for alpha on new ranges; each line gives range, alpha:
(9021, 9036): 6291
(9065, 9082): 5605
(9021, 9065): 5405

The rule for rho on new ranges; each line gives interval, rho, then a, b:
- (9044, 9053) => 0.0007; 0.2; 17.34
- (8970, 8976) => -0.0018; -0.6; 17.82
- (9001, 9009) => -0.0063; -2.3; 19.02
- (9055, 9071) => 0.0013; 0.4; 17.55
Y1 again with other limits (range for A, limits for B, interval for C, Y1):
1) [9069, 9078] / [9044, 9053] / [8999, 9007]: 0.072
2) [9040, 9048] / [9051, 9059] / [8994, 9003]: 0.064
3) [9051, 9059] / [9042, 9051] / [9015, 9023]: 0.020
